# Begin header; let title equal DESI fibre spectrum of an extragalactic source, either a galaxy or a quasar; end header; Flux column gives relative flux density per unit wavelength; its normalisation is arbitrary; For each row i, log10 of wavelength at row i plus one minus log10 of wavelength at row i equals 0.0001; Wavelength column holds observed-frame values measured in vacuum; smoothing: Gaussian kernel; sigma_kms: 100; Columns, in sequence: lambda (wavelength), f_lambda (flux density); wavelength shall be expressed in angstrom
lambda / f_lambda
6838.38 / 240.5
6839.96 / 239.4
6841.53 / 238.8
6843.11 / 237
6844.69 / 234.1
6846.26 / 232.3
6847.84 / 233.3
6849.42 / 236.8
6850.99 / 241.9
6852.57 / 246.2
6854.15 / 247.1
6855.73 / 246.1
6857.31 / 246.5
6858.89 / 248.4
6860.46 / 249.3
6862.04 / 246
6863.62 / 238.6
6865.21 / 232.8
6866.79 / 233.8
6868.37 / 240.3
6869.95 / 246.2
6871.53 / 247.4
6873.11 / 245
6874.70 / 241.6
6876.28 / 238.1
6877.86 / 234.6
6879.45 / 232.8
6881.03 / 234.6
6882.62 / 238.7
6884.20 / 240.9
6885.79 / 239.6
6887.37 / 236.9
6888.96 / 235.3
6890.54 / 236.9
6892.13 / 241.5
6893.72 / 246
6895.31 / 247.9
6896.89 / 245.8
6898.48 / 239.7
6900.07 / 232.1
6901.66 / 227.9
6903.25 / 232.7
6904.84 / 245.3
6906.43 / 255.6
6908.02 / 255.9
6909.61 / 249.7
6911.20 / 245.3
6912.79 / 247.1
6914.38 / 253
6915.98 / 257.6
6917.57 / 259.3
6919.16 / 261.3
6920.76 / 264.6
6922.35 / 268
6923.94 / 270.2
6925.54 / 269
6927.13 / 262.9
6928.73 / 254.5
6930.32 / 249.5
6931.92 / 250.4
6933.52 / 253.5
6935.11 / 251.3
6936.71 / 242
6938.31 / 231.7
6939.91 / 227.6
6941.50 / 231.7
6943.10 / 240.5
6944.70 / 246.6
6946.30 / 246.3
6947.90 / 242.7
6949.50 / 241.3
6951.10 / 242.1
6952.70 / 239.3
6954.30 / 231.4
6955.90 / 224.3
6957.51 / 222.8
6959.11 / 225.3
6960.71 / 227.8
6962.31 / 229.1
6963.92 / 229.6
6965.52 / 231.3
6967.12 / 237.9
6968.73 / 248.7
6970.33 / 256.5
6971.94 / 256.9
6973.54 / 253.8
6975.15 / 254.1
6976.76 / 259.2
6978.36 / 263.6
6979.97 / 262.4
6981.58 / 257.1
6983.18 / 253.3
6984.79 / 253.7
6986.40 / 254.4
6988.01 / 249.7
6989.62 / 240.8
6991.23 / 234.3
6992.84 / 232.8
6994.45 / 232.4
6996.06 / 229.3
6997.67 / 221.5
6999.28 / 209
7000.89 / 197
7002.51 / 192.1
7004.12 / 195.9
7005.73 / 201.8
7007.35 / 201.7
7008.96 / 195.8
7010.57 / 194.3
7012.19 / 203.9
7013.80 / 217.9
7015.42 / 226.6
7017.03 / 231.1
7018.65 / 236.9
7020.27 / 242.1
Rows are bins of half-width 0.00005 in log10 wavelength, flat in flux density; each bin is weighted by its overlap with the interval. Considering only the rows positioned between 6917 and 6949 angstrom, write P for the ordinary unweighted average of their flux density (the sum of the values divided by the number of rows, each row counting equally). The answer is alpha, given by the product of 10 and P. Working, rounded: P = 251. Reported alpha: 2512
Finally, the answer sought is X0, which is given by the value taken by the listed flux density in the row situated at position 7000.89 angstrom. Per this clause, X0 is 197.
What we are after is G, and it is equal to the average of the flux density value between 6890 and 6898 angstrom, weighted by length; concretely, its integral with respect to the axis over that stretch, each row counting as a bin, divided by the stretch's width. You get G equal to 244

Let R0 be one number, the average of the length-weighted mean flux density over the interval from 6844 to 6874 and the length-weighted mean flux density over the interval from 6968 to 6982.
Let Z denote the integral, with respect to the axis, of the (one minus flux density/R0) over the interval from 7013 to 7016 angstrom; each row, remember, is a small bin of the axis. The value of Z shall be 0.33 angstrom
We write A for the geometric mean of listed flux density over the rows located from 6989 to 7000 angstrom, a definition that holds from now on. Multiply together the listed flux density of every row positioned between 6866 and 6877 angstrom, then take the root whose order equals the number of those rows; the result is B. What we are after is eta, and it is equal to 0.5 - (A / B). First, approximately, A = 228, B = 242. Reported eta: -0.44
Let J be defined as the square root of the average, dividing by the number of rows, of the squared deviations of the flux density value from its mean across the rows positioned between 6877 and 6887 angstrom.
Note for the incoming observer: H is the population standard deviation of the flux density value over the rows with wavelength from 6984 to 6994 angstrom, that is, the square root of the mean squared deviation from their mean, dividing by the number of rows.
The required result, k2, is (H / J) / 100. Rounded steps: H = 8.8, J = 3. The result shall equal 0.029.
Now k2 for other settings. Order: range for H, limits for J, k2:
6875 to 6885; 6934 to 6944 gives 0.004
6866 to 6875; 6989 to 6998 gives 0.008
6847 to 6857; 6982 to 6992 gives 0.007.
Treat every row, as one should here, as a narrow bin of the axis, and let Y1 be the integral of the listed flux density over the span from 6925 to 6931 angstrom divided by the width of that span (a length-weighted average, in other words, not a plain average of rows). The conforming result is 259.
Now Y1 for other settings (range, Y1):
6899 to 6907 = 238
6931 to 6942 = 242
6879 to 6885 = 237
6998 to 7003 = 202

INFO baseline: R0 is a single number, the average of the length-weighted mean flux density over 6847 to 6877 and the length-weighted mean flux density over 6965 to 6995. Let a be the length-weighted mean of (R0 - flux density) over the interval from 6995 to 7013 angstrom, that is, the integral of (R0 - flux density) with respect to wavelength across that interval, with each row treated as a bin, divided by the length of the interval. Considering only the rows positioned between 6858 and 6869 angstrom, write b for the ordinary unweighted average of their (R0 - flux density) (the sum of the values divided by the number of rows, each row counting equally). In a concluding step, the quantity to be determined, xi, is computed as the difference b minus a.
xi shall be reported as -37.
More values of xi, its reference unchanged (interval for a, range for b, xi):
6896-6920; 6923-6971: 5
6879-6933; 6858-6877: 6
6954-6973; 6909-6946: -16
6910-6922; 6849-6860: 11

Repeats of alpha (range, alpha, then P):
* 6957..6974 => 2382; 238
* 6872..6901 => 2393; 239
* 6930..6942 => 2422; 242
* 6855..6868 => 2427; 243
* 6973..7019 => 2295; 230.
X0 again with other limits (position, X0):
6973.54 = 253.8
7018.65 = 236.9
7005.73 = 201.8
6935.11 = 251.3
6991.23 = 234.3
